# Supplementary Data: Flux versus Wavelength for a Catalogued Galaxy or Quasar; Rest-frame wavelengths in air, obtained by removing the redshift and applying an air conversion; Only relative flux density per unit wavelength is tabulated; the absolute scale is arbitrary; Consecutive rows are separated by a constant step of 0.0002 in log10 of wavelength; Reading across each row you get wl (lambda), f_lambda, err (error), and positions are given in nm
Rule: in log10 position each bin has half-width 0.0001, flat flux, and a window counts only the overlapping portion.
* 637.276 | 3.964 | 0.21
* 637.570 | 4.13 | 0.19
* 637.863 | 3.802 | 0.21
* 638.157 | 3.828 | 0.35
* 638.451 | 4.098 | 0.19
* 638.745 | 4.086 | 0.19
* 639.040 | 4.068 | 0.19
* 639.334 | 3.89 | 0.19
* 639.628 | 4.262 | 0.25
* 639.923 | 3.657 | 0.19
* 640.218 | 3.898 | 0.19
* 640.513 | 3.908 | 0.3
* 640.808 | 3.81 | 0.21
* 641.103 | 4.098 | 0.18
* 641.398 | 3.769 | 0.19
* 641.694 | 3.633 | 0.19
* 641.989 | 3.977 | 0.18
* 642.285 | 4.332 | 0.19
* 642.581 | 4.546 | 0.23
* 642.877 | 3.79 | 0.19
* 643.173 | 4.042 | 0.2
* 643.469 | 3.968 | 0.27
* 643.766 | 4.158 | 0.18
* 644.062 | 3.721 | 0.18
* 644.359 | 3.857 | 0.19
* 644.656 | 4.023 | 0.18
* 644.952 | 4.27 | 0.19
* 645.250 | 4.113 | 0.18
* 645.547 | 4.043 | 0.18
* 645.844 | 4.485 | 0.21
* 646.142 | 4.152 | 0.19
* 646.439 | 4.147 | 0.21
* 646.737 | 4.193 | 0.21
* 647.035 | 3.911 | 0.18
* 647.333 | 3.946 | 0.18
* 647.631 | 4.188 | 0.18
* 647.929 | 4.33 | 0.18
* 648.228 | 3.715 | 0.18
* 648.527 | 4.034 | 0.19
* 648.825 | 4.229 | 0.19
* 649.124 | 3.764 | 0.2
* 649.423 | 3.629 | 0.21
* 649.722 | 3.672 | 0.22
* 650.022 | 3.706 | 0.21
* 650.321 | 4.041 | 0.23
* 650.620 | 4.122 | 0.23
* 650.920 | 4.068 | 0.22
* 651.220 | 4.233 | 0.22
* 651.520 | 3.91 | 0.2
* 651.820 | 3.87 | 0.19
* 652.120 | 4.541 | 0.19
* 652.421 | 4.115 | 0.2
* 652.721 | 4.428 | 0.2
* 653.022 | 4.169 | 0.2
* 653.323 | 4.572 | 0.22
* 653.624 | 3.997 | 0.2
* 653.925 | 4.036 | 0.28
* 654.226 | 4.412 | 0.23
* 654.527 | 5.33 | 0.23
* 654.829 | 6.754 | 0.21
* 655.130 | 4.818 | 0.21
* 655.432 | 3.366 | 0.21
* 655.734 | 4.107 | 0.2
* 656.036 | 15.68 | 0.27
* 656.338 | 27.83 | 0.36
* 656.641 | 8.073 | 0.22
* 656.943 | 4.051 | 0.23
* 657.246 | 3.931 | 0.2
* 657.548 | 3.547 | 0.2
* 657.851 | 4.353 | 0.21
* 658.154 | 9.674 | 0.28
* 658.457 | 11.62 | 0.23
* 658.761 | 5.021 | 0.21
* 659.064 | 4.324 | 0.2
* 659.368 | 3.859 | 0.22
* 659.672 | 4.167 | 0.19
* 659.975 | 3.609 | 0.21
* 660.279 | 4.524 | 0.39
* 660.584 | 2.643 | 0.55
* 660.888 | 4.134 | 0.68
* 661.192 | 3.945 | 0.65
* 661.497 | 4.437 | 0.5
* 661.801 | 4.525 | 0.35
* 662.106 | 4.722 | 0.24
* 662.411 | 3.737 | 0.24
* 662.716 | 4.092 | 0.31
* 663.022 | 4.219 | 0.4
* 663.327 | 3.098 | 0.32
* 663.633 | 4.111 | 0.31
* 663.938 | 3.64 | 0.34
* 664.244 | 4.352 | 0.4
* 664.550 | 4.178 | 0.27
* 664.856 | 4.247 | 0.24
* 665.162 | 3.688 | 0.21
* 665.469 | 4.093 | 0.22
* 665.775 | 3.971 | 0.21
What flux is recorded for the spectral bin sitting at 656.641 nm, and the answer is 8.073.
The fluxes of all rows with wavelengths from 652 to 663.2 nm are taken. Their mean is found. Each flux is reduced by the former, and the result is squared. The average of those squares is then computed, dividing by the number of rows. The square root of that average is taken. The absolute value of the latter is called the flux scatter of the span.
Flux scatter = 4.4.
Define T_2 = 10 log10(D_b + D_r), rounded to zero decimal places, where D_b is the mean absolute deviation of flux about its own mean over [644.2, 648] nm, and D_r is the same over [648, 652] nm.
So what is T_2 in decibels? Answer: -5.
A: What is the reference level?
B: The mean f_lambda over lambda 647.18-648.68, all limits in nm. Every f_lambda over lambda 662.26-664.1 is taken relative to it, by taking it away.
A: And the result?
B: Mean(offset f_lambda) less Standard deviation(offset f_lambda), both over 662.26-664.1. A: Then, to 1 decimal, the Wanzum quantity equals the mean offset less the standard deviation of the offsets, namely -0.6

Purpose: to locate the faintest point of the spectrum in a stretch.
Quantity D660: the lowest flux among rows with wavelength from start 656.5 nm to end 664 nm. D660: 2.643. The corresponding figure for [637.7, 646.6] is 3.633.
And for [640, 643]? 3.633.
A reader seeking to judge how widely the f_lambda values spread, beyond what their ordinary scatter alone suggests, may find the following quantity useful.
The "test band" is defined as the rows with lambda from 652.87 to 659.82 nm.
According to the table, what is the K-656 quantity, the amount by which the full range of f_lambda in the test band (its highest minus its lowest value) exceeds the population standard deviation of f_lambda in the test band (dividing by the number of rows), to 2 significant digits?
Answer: 19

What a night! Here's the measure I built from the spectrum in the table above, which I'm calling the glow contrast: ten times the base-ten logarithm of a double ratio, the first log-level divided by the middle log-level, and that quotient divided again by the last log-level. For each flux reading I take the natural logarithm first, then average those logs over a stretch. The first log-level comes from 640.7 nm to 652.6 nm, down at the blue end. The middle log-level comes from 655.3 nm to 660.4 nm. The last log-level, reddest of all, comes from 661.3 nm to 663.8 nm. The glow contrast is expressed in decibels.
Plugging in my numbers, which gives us -2.5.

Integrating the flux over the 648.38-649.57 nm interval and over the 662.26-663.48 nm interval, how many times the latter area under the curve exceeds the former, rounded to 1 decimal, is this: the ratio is 1.0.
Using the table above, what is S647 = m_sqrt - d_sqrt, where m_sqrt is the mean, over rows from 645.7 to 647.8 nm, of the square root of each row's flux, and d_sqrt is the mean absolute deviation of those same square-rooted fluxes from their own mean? 2.01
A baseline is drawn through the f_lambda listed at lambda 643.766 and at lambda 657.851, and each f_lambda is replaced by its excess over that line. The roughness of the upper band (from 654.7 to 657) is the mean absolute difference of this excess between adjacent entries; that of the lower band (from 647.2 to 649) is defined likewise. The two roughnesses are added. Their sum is 7.7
